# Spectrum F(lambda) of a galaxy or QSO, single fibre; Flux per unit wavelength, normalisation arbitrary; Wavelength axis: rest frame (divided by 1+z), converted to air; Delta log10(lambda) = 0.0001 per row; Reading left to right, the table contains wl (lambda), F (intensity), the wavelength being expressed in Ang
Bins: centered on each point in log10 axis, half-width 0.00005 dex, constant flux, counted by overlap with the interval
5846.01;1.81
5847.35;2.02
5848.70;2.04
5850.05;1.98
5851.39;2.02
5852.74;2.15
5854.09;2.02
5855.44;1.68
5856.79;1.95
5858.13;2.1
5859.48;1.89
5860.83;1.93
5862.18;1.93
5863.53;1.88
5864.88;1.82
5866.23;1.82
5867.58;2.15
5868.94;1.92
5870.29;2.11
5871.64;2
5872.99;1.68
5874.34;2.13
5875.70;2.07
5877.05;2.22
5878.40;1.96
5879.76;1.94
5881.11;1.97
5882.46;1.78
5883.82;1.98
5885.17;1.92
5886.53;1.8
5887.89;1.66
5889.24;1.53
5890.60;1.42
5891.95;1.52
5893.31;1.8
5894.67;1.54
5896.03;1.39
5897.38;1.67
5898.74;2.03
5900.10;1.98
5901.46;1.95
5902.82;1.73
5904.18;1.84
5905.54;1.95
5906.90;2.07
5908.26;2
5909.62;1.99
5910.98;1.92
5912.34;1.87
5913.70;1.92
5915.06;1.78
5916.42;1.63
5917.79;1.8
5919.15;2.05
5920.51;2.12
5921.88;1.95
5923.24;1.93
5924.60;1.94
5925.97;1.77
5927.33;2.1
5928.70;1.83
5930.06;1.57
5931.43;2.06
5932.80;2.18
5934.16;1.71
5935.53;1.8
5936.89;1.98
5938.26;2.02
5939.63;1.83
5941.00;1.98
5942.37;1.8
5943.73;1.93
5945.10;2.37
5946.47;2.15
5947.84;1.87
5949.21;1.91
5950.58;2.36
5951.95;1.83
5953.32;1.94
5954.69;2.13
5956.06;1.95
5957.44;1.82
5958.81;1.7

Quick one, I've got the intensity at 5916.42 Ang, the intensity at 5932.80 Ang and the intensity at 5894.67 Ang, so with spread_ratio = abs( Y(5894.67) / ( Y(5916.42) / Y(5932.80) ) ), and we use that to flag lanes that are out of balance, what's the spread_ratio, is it 2.1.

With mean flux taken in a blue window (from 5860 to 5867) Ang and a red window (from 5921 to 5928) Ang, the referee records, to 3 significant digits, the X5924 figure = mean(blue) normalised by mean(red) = 0.968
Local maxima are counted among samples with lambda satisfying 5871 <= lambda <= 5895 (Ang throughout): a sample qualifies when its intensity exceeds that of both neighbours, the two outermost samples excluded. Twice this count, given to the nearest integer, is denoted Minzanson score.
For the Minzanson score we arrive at 10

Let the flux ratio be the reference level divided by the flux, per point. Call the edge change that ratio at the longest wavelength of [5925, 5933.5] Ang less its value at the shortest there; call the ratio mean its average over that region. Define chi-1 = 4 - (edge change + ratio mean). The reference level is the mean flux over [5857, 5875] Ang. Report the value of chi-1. 3.18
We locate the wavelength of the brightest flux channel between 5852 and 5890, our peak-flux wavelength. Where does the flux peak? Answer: 5877.05 Ang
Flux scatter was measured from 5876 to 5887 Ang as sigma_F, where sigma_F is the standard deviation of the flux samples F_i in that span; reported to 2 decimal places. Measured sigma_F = 0.13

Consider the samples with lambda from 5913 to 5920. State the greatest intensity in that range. 2.05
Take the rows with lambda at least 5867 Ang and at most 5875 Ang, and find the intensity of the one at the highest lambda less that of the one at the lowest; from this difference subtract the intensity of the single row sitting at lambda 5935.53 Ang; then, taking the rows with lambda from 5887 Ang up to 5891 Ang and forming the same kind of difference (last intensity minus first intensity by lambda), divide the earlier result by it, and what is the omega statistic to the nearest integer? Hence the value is 8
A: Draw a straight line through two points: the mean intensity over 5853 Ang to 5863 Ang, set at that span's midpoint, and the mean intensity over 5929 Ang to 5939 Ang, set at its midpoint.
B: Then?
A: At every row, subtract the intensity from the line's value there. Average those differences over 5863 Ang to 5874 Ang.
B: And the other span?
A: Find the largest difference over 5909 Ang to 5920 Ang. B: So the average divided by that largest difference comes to 0.01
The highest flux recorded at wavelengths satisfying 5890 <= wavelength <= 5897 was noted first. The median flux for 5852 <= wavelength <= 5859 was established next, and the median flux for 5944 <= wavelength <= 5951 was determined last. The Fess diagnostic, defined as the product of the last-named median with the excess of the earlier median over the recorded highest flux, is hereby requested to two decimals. 0.47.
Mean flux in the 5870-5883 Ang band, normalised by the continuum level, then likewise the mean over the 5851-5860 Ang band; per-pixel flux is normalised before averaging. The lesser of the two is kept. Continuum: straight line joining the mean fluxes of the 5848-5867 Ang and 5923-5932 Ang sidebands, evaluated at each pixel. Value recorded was 1.01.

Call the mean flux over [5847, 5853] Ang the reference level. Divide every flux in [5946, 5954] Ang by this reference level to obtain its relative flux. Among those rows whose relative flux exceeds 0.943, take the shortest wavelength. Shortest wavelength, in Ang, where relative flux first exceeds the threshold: 5946.47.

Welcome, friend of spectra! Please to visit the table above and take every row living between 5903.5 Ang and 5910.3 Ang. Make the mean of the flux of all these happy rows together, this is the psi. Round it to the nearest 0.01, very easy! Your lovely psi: 1.97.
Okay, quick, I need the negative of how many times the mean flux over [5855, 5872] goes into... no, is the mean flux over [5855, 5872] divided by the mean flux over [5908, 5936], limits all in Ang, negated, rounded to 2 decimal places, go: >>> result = -1.02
